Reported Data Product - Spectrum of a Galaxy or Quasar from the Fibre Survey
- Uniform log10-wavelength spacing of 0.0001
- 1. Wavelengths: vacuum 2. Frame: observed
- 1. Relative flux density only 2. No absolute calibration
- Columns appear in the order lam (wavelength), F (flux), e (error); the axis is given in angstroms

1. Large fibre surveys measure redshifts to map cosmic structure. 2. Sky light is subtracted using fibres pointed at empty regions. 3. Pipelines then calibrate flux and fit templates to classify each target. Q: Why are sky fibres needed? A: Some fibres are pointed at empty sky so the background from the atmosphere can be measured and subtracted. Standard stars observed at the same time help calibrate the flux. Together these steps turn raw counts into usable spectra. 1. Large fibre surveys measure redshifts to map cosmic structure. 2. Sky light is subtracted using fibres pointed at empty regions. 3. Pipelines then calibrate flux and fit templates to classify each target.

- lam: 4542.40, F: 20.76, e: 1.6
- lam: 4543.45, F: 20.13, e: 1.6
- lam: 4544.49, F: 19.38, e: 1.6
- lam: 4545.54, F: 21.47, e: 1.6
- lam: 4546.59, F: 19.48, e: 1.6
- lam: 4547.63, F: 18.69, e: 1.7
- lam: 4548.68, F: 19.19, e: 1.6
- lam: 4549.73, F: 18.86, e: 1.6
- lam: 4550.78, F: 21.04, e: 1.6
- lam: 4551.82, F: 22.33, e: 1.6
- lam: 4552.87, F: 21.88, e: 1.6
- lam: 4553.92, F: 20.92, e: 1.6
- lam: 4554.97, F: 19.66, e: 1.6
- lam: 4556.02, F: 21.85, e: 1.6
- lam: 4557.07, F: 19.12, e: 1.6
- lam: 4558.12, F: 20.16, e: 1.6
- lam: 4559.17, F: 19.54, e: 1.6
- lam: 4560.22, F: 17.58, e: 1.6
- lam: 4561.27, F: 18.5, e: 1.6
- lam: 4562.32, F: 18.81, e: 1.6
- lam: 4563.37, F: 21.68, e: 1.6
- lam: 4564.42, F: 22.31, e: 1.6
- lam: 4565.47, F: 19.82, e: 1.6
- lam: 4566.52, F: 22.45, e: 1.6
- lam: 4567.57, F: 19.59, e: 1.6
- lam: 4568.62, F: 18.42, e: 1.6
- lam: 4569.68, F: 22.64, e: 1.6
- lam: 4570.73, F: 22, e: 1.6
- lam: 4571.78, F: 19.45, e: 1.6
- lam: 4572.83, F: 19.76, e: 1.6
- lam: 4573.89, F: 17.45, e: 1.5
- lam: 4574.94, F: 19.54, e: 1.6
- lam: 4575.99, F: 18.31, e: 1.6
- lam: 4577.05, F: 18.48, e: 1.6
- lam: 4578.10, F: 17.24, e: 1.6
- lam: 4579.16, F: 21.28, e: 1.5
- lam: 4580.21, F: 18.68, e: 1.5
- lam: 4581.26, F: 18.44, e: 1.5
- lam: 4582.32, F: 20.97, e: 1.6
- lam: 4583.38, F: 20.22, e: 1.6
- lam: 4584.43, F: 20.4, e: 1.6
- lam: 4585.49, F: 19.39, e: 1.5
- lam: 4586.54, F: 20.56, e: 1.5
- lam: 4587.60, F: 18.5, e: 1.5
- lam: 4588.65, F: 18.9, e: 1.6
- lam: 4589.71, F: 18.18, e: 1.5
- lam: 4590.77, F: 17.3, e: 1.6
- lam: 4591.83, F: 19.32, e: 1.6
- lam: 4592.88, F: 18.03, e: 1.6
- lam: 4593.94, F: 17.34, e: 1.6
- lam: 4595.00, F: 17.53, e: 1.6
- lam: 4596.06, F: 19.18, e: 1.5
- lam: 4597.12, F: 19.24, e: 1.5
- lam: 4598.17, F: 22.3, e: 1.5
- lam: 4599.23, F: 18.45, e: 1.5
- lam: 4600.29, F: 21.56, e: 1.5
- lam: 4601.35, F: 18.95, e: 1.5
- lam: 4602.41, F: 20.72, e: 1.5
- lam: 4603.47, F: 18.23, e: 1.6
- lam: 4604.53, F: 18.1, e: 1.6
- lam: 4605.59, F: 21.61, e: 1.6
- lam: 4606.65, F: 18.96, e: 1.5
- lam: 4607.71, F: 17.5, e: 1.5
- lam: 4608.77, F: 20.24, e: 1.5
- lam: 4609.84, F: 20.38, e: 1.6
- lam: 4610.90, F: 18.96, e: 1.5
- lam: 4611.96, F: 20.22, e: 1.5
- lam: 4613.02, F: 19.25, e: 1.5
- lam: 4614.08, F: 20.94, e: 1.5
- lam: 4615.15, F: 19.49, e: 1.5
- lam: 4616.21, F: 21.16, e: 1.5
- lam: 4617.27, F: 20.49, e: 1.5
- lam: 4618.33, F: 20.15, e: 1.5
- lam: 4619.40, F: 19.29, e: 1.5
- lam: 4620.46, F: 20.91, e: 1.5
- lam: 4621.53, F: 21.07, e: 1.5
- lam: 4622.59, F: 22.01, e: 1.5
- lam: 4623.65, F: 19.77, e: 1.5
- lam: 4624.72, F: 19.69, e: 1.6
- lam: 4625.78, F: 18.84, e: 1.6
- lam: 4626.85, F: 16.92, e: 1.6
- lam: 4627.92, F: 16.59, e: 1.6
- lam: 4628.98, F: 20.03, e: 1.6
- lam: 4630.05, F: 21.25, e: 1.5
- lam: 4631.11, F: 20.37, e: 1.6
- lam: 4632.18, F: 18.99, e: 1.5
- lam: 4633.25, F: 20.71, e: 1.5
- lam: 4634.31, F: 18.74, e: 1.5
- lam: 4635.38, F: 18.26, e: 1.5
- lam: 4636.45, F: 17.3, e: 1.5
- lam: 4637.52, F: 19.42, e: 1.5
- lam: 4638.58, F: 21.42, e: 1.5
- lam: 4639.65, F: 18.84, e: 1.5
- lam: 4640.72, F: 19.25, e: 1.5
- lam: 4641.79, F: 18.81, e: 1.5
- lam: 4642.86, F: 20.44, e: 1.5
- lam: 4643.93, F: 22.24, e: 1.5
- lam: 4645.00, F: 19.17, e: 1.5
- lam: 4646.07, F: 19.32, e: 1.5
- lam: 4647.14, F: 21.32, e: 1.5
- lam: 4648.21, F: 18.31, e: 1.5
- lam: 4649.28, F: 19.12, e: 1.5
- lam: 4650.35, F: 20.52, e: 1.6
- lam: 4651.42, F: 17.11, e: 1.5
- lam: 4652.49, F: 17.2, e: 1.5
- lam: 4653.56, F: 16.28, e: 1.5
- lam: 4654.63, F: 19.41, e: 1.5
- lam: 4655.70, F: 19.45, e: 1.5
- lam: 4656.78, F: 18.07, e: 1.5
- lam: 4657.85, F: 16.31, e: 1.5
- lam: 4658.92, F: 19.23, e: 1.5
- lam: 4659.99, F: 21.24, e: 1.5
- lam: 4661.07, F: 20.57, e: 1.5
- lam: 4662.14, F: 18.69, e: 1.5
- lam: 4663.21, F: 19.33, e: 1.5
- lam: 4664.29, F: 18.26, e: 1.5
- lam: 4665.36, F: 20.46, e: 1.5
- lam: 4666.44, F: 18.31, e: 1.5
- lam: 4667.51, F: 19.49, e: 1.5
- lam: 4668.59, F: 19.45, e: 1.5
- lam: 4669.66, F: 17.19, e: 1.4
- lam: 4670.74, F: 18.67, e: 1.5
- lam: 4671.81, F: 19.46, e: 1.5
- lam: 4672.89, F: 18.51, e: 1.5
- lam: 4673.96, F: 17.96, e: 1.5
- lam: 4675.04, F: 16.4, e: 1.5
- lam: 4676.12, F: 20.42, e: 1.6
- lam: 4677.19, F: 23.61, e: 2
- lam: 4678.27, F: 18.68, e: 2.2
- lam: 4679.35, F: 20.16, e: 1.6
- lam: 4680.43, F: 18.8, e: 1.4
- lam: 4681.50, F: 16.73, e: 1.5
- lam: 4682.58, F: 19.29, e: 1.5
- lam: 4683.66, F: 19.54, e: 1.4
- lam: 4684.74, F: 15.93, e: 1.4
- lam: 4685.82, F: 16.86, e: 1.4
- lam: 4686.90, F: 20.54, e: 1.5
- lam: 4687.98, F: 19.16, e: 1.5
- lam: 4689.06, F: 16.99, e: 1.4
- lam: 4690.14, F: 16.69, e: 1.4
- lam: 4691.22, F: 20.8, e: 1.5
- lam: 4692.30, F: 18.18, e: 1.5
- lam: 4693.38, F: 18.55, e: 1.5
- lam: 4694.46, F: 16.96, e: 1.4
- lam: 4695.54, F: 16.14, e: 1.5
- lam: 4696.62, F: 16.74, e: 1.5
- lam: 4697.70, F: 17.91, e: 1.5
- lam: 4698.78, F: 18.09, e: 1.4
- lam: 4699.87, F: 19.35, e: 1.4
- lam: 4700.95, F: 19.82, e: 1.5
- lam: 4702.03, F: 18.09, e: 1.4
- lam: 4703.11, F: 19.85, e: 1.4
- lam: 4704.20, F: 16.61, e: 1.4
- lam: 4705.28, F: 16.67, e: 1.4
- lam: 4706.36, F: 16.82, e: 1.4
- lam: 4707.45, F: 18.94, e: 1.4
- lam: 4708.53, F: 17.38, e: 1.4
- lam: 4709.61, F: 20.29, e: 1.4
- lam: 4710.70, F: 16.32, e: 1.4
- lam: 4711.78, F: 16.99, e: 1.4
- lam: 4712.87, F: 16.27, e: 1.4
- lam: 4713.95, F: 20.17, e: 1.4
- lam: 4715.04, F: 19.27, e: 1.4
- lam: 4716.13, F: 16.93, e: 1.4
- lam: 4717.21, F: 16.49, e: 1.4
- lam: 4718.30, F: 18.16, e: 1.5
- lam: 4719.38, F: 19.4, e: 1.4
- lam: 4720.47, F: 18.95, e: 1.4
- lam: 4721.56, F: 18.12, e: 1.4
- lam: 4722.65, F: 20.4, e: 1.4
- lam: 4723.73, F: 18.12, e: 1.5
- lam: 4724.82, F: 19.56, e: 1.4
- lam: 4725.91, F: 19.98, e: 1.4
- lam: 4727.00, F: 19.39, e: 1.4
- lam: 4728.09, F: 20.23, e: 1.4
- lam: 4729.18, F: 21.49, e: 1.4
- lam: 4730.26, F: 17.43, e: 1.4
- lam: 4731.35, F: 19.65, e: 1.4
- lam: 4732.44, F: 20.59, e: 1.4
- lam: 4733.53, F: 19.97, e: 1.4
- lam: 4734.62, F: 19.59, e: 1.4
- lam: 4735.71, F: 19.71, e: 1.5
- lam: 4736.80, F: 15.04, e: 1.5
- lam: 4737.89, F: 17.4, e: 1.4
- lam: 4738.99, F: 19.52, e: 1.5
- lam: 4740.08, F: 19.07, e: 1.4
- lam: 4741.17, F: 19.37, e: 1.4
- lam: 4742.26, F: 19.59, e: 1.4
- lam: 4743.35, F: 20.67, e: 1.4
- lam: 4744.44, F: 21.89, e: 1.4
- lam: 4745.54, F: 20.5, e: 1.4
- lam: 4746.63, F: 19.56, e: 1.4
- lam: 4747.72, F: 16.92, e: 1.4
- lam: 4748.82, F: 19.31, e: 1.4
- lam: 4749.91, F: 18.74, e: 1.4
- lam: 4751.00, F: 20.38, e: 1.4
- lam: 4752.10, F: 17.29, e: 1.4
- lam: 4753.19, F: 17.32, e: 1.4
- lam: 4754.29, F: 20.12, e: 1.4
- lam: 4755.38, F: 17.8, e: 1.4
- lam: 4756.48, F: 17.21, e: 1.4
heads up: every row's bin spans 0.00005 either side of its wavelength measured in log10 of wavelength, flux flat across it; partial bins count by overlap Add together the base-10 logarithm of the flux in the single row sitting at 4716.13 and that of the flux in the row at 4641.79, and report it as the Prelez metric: 2.50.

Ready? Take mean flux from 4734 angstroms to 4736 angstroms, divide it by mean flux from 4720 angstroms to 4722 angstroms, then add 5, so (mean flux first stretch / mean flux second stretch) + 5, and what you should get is 6.06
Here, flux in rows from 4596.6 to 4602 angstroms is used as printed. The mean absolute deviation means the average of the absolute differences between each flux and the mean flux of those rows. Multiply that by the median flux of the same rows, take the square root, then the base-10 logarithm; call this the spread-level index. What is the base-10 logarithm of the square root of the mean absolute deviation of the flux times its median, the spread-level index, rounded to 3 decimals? 0.725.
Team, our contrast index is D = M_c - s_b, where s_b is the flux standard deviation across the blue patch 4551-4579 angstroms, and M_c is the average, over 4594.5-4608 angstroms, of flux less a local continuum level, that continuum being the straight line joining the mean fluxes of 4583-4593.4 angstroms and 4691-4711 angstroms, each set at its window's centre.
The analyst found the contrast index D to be -1.2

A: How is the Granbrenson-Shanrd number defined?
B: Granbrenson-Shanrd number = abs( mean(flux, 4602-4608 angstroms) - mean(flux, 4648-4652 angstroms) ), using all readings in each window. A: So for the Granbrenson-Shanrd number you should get 0.4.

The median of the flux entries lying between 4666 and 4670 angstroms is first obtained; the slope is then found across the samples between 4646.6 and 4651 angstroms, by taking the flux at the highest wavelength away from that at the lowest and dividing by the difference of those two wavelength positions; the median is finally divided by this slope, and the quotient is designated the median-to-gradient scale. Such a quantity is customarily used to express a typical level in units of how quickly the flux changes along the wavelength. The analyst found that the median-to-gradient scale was -76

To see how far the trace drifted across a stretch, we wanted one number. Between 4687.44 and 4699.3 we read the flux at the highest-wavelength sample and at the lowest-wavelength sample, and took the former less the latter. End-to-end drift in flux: -1.1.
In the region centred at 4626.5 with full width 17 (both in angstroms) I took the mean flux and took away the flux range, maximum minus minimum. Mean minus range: 14.3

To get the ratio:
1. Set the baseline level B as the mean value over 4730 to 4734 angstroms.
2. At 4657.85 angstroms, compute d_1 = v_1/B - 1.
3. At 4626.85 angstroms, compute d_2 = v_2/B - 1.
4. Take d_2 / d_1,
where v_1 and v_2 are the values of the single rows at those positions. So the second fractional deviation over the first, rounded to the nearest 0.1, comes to 0.8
